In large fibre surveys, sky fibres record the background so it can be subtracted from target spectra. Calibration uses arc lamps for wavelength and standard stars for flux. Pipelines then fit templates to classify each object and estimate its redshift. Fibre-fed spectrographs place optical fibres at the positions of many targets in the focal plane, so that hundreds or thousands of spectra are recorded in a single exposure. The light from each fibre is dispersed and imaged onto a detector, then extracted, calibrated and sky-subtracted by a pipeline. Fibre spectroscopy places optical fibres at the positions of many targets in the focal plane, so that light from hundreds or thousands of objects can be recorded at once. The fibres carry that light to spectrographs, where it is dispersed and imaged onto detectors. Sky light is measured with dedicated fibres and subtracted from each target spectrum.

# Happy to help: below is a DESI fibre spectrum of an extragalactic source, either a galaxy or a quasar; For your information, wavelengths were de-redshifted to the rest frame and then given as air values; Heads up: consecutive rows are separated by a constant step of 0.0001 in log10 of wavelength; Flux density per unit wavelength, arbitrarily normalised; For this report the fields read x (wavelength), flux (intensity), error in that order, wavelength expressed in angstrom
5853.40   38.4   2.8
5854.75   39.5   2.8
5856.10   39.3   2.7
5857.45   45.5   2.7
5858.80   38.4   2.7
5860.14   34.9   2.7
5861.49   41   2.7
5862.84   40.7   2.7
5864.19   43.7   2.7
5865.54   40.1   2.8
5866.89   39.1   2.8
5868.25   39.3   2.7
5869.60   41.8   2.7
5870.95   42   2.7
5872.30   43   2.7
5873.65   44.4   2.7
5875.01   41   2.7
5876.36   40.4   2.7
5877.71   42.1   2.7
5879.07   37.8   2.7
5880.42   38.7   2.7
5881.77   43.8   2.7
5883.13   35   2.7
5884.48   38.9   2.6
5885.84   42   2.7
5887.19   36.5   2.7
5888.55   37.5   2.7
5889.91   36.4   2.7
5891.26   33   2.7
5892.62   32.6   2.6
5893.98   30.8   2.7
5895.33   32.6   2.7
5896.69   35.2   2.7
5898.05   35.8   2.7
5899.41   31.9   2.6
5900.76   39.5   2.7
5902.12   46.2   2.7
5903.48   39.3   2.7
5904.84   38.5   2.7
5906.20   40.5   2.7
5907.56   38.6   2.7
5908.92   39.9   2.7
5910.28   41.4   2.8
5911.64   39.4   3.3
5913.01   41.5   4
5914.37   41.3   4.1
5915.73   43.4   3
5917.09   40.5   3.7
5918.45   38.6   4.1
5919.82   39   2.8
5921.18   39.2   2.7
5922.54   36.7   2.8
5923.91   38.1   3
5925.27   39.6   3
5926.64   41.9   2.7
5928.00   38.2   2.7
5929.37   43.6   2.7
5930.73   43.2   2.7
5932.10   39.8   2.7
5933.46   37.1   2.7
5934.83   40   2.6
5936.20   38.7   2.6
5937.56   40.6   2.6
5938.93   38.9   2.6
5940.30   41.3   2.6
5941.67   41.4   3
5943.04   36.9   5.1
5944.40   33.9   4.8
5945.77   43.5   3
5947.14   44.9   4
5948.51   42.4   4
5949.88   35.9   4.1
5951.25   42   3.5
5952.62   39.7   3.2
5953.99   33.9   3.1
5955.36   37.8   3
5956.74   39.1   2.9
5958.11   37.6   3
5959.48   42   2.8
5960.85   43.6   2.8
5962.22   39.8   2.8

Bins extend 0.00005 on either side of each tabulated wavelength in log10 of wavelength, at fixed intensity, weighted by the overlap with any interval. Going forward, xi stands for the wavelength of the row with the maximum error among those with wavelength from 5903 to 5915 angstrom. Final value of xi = 5914.37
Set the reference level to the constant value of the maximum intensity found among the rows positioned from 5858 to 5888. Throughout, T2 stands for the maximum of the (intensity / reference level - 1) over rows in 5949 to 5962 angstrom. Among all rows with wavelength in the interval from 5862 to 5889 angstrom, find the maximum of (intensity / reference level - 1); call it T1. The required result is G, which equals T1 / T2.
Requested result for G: 0.0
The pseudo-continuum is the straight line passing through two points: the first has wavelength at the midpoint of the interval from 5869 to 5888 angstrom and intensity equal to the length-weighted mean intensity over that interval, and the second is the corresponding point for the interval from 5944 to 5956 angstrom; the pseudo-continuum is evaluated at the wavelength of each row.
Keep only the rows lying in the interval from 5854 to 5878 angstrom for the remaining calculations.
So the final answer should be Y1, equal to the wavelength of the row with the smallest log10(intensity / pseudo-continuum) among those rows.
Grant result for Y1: 5860.14 angstrom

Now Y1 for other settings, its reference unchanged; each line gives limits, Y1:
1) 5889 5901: 5893.98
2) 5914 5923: 5922.54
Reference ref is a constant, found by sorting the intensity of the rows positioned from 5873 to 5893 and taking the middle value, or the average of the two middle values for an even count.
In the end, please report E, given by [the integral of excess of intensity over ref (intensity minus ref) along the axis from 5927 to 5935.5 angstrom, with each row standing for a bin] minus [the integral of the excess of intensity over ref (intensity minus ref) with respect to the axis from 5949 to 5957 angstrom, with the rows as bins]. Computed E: 19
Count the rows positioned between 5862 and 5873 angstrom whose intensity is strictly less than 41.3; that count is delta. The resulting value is 4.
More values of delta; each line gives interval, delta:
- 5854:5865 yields 6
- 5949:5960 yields 6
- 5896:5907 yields 7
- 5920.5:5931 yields 5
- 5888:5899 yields 8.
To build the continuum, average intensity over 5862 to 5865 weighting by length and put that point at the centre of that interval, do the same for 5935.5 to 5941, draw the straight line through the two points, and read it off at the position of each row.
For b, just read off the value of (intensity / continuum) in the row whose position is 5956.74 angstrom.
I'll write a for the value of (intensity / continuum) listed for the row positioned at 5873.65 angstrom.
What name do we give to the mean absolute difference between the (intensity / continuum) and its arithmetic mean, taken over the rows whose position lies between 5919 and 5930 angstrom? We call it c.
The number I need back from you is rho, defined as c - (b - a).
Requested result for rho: 0.11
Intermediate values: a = 1.06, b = 0.99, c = 0.0417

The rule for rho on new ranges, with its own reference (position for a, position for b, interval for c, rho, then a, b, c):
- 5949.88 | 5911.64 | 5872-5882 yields -0.02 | 0.91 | 0.97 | 0.0458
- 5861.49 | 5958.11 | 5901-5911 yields 0.06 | 0.97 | 0.96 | 0.0444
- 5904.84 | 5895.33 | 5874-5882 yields 0.19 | 0.94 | 0.79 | 0.0399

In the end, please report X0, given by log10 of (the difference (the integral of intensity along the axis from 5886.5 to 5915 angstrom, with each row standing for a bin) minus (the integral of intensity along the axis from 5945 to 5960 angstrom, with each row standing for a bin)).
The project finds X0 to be 2.7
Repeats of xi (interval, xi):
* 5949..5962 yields 5949.88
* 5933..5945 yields 5943.04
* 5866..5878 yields 5866.89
